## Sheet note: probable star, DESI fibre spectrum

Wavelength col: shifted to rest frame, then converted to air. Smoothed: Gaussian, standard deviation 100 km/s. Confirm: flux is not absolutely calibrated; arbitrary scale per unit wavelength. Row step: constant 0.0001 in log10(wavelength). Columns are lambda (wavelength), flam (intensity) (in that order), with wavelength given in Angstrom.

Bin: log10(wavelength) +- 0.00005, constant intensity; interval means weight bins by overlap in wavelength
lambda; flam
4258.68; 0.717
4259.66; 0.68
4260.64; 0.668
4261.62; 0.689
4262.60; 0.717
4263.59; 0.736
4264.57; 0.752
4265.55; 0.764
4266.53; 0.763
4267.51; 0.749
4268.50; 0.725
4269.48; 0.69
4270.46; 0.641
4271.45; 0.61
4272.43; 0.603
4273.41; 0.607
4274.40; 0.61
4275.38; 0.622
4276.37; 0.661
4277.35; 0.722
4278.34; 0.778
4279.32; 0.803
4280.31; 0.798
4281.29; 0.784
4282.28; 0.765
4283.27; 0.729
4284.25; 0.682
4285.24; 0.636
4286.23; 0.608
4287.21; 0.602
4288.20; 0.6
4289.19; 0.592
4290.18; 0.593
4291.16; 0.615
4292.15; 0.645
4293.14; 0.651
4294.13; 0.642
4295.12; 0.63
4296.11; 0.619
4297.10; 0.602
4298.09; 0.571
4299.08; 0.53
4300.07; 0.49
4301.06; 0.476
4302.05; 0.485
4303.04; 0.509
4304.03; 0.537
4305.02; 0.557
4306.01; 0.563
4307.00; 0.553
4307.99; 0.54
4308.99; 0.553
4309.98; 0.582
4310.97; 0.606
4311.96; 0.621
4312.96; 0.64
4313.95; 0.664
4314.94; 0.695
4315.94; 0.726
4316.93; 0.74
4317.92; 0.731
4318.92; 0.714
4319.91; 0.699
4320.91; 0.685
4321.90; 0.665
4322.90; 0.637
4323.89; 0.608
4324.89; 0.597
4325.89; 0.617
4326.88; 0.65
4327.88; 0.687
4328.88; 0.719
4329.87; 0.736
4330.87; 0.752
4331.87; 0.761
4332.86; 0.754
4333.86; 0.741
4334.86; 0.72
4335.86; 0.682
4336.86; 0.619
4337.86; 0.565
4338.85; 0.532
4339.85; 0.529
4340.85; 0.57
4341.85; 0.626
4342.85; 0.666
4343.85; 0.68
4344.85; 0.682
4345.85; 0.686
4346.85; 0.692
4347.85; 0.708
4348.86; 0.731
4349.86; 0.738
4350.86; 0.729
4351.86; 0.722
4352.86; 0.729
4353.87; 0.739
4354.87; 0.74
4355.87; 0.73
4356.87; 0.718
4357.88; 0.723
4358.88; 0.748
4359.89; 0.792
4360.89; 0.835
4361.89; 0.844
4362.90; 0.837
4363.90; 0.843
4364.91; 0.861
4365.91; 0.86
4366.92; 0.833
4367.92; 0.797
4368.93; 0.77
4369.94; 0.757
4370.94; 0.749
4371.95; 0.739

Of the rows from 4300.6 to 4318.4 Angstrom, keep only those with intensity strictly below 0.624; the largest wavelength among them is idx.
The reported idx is 4311.96 Angstrom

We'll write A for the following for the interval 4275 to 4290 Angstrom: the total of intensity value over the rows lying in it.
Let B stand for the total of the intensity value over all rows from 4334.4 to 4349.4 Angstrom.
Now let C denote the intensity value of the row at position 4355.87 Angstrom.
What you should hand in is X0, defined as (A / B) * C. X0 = 0.78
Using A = 10.4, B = 9.7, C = 0.73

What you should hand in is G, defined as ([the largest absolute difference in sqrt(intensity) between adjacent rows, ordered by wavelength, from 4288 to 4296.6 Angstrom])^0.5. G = 0.137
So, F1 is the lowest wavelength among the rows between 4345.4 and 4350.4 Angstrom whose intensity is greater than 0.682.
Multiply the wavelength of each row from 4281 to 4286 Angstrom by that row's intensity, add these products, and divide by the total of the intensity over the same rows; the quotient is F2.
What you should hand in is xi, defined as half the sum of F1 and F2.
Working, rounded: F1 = 4345.85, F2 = 4283.2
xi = 4314.5 Angstrom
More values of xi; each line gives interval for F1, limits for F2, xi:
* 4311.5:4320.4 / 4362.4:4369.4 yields 4340.4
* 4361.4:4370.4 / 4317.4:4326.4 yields 4341.8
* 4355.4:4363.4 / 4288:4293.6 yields 4323.3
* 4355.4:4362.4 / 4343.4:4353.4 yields 4352.2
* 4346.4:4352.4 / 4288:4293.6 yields 4318.8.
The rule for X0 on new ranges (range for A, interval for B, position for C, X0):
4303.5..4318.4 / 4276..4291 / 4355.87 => 0.66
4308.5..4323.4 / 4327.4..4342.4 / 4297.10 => 0.60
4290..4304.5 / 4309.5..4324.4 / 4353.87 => 0.63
